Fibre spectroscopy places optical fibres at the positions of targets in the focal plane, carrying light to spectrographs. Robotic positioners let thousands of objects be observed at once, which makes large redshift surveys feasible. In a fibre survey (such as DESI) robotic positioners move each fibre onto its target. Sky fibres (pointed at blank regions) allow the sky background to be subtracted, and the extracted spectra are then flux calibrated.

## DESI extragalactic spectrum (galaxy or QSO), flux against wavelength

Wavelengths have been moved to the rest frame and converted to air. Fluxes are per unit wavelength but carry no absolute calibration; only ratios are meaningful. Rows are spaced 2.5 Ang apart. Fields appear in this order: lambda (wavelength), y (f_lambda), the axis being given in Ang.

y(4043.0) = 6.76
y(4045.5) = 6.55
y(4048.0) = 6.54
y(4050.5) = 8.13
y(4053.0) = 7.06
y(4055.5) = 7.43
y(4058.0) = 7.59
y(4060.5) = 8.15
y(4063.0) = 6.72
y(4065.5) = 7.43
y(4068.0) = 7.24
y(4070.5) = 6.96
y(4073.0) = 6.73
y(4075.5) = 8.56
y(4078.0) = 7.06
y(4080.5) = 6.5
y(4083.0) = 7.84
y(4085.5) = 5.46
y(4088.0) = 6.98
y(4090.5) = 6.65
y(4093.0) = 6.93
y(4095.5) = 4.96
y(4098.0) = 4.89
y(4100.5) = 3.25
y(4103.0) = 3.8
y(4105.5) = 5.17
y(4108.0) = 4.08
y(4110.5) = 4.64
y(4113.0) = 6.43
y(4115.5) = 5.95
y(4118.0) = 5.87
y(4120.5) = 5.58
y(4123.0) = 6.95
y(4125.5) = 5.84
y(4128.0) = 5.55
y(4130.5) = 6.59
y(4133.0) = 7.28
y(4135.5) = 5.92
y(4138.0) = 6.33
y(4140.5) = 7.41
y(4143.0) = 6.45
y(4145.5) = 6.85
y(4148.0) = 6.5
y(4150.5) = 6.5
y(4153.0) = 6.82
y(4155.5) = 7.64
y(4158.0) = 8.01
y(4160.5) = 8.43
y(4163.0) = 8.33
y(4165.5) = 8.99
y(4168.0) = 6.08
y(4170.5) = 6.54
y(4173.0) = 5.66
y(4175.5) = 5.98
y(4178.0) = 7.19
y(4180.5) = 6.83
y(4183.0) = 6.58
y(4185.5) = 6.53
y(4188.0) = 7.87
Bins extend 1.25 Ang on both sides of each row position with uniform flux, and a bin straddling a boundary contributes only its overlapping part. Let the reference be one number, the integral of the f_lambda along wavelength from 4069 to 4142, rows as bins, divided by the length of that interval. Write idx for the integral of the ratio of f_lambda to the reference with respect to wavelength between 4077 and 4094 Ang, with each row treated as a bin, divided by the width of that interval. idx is 1.11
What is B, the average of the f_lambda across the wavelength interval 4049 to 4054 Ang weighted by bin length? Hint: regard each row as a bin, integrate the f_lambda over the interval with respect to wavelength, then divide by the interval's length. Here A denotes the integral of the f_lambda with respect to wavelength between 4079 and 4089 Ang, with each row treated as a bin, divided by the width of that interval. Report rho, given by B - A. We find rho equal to 0.9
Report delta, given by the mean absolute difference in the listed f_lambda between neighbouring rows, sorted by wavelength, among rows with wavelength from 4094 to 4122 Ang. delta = 0.79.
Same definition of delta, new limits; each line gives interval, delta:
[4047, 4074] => 0.66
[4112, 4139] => 0.71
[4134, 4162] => 0.51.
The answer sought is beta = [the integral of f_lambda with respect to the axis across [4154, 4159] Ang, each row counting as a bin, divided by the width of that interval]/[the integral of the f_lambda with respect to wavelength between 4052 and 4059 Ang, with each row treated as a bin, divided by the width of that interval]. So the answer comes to 1.05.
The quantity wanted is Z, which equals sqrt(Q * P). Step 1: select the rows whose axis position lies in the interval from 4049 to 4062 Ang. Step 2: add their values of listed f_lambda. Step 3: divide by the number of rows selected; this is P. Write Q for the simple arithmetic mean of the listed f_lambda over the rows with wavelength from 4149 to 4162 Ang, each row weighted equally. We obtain 7.6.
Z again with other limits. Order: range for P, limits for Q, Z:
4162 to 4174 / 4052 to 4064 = 7.3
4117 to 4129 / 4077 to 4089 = 6.4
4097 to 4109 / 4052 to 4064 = 5.6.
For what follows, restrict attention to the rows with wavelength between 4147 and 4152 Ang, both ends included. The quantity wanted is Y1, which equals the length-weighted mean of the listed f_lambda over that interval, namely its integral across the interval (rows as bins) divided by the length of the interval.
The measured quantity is 6.5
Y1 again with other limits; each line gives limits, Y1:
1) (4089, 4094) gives 6.8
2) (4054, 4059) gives 7.5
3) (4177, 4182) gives 7.0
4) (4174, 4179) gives 6.5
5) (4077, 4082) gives 6.8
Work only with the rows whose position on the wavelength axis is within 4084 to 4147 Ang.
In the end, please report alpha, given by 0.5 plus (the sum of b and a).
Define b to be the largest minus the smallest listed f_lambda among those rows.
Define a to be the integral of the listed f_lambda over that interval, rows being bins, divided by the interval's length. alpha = 10.5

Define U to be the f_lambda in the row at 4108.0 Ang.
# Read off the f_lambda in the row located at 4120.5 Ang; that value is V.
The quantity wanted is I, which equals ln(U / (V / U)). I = 1.1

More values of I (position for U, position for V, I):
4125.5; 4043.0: 1.6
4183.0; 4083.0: 1.7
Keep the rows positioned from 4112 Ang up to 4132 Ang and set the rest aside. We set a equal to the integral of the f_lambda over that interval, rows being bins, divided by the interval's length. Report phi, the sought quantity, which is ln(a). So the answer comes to 1.81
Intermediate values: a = 6.1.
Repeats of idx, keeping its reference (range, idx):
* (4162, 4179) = 1.14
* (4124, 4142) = 1.06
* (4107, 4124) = 0.93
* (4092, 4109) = 0.77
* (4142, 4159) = 1.14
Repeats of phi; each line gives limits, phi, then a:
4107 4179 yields 1.88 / 6.6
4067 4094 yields 1.94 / 7.0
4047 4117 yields 1.86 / 6.4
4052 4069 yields 2.00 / 7.4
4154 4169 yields 2.07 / 7.9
